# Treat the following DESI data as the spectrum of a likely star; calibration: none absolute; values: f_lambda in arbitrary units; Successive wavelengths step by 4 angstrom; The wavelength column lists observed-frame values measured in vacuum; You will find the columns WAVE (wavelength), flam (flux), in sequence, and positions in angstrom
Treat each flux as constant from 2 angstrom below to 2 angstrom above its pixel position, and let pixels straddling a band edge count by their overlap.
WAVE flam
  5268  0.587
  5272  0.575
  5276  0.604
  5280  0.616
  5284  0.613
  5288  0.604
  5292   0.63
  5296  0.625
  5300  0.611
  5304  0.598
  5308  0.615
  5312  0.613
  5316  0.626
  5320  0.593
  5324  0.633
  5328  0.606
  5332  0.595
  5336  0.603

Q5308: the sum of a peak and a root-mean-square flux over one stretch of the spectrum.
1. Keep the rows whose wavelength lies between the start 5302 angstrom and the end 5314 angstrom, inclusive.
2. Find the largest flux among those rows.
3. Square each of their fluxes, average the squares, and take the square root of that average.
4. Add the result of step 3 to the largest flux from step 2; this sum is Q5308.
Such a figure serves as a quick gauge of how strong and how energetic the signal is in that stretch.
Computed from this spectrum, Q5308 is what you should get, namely 1.224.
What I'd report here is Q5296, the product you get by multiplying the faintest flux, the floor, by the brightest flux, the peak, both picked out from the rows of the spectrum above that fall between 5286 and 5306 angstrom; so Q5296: 0.3767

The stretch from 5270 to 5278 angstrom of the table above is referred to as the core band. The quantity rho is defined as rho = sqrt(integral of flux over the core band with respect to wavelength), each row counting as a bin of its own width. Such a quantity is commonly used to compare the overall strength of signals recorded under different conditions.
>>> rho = 2.17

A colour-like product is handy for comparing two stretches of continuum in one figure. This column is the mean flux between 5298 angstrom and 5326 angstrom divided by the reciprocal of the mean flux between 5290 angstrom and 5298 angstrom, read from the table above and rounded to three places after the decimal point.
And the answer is 0.384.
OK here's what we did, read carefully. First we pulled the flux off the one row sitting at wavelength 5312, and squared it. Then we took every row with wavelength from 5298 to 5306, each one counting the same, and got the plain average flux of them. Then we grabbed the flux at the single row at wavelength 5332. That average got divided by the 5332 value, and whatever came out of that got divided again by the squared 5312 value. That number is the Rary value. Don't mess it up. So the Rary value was 2.70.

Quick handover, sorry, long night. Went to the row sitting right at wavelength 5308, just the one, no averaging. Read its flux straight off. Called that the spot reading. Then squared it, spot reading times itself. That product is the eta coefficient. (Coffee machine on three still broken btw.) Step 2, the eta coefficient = 0.378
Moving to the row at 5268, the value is 0.345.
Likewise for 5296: 0.391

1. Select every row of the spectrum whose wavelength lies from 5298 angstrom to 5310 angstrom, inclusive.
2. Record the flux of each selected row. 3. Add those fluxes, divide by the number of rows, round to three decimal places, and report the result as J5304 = 0.608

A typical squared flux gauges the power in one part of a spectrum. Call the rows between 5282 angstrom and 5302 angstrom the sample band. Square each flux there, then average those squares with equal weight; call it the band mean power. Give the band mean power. 0.380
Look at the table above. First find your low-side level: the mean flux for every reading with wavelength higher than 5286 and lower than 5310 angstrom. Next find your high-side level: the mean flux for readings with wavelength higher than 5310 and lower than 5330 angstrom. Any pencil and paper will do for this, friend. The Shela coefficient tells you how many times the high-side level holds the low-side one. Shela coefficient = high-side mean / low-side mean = 1.00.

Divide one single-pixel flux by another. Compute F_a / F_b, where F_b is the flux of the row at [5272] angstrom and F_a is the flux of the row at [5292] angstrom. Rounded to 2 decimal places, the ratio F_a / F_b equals 1.10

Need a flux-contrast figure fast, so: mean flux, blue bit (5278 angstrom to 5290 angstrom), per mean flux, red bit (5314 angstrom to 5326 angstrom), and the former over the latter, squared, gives 0.98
